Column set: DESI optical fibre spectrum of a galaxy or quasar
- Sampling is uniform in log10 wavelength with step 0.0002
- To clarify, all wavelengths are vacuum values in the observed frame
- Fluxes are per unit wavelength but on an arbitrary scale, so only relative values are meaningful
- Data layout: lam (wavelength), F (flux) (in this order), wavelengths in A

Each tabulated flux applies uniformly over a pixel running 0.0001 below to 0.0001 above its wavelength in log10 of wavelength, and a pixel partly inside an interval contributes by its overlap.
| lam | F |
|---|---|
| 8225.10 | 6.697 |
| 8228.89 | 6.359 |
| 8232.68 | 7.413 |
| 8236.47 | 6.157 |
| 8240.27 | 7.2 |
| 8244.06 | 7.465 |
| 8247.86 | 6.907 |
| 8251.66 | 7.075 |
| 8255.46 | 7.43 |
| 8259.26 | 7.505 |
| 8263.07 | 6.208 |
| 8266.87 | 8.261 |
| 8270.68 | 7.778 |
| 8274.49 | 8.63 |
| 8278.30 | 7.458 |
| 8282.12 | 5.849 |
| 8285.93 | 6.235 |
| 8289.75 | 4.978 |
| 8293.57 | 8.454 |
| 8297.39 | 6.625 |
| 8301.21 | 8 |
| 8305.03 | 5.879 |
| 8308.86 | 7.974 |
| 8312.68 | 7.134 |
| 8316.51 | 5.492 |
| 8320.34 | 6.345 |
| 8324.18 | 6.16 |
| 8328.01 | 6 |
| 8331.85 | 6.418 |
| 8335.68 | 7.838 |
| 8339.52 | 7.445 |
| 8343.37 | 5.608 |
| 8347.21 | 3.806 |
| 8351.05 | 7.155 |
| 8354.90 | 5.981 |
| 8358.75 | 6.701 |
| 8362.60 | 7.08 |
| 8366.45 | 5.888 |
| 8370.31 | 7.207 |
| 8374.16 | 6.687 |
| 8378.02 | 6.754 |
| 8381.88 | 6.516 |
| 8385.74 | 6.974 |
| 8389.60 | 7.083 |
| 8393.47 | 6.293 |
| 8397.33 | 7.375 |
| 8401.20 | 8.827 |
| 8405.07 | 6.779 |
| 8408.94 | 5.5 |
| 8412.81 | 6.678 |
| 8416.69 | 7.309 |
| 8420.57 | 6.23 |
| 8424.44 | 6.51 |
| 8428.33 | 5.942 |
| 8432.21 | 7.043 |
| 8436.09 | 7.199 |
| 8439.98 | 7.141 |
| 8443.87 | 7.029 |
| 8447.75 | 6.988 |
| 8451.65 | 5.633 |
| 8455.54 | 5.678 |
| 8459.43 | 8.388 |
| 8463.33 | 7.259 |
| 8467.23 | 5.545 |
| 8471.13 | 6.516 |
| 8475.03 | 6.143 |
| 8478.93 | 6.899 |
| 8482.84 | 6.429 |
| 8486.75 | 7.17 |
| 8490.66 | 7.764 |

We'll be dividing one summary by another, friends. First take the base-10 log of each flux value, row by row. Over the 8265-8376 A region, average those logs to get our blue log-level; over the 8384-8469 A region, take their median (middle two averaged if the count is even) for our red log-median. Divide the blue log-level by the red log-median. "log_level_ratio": 0.97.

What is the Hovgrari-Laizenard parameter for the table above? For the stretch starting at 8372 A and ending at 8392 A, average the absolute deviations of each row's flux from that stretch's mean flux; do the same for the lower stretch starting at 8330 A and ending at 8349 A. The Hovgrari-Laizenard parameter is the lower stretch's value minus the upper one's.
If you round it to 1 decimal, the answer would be 1.0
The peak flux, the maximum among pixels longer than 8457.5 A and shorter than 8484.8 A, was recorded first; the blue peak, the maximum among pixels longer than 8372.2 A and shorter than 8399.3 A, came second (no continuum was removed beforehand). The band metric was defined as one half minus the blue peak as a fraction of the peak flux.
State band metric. -0.38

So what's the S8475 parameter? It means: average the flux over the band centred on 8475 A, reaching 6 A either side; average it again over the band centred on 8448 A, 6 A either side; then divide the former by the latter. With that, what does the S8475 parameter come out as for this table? 1.00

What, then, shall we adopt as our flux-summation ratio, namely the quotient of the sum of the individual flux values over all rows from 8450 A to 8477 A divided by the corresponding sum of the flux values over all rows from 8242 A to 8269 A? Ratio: 0.89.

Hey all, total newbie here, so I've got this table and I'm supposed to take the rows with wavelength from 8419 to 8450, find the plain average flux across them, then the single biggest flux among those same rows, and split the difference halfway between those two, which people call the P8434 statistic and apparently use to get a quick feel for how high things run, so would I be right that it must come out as 6.98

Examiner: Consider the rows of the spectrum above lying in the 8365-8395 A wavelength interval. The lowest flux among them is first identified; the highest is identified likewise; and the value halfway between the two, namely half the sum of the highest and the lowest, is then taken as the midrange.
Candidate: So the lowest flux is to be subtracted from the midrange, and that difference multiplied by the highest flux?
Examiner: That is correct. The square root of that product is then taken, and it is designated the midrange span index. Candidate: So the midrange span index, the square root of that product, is 2.2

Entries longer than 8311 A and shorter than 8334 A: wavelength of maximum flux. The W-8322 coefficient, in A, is 8312.68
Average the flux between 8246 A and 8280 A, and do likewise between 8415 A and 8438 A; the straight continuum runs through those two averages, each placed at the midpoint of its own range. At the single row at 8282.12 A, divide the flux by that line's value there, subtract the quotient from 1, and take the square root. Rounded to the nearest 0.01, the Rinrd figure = 0.46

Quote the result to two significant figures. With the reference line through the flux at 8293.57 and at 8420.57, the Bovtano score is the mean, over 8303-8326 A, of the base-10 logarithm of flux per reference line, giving -0.098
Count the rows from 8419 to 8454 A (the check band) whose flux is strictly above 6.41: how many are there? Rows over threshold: 6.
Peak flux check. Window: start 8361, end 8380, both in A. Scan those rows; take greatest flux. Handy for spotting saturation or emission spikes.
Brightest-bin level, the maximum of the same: 7.207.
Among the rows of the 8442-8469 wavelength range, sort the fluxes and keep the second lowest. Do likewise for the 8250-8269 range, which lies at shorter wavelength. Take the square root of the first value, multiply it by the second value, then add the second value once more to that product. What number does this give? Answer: 23.9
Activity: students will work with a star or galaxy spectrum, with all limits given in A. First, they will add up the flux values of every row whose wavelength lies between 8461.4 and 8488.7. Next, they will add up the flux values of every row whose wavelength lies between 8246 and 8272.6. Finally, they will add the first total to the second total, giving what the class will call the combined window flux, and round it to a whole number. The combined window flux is 97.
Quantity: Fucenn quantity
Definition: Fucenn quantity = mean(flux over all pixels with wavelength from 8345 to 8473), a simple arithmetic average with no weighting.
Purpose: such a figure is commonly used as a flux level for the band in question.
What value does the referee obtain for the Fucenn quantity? 6.66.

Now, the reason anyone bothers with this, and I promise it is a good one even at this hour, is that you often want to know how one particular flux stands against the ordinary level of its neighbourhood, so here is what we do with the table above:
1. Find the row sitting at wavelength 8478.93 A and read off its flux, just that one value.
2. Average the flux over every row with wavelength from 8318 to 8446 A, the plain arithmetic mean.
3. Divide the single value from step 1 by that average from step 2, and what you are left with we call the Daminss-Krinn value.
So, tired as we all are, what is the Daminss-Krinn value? 1.04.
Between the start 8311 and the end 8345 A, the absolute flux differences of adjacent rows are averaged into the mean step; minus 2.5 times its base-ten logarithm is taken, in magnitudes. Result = 0.2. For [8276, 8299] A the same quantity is -0.6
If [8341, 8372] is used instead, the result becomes -0.4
